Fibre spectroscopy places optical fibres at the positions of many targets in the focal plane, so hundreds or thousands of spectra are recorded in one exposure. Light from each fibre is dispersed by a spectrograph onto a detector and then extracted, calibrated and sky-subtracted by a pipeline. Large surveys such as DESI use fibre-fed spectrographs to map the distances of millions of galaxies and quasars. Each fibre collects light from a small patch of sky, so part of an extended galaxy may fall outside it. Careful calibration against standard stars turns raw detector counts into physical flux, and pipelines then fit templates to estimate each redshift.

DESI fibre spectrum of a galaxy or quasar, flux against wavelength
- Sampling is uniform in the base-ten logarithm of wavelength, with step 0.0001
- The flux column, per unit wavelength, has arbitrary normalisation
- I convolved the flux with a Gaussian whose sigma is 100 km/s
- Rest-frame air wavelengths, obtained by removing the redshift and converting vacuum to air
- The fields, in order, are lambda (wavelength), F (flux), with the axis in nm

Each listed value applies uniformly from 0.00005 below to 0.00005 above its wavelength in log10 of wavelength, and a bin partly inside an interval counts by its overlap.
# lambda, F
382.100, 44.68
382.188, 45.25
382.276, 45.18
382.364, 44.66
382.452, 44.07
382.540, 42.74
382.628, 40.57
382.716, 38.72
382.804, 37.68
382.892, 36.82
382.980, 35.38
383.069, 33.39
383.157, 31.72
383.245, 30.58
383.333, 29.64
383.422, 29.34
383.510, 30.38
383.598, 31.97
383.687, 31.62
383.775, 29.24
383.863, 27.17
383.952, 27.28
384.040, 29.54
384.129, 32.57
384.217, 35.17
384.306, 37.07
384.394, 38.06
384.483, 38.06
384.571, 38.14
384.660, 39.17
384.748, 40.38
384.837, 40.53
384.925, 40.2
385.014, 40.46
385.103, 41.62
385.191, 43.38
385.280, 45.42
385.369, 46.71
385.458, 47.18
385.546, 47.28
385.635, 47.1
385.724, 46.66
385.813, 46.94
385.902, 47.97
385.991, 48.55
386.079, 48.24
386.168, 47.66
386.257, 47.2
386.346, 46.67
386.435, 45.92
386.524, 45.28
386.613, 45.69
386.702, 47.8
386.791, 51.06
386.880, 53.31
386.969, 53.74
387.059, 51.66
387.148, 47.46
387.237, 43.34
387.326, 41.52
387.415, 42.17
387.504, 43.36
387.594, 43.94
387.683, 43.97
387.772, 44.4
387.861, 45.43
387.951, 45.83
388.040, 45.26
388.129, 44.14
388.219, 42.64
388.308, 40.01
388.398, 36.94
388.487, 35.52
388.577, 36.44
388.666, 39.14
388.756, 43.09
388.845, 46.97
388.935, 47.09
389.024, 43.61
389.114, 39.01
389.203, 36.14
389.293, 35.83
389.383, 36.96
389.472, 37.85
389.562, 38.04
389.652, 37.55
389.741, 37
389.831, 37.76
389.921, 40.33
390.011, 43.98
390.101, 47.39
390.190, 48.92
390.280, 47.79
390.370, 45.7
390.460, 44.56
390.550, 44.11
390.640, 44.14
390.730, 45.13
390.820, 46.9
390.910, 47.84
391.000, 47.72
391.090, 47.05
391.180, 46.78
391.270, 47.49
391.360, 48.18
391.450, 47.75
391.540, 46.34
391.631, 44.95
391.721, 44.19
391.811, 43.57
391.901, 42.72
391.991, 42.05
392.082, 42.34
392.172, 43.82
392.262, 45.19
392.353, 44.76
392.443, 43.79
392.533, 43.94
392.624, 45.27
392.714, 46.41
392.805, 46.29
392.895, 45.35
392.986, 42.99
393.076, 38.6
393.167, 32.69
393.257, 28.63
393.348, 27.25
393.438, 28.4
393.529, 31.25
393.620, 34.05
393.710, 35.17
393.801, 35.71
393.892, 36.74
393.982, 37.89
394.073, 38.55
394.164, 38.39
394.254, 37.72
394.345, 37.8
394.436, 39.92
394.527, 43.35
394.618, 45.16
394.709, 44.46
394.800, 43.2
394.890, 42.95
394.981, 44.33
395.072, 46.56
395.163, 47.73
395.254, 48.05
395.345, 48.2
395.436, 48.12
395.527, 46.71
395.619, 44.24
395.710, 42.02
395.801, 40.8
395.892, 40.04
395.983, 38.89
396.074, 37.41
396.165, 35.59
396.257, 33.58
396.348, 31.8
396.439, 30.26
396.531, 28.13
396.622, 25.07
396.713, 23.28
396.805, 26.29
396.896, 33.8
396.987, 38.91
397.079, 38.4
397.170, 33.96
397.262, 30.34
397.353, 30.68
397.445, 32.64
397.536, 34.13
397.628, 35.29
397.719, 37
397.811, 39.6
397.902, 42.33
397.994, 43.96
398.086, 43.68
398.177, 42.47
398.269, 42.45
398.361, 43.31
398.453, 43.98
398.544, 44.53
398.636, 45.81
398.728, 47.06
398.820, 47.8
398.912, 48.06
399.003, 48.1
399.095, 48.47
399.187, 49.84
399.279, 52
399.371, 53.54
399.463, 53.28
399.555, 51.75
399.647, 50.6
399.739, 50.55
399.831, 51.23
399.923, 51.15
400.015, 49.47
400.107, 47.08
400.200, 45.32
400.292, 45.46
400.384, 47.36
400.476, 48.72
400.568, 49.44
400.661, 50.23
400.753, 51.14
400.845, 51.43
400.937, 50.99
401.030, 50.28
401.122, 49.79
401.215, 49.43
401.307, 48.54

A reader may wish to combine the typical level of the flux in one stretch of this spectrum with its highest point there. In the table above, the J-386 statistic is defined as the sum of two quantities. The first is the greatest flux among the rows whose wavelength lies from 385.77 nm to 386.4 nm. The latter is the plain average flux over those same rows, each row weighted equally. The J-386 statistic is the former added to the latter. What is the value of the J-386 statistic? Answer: 96.2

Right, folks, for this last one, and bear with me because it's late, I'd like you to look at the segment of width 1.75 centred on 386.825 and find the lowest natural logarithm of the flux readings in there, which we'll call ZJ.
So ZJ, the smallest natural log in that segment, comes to 3.7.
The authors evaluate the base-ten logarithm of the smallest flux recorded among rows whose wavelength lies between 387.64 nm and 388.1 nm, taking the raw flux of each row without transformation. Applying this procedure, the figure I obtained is 1.64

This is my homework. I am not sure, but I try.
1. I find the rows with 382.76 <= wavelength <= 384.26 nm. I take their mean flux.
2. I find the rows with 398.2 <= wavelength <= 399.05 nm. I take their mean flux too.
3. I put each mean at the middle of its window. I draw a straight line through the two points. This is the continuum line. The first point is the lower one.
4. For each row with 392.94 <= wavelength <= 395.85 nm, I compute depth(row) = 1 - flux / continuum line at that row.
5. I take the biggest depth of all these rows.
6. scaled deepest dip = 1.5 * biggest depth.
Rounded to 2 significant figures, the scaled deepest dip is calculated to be 0.50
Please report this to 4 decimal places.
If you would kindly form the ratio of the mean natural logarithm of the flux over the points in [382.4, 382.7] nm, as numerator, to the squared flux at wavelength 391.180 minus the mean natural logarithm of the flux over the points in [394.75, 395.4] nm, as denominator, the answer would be 0.0017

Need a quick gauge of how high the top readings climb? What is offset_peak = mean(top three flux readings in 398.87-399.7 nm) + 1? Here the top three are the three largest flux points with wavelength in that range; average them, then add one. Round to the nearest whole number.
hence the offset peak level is 54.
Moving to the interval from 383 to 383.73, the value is 33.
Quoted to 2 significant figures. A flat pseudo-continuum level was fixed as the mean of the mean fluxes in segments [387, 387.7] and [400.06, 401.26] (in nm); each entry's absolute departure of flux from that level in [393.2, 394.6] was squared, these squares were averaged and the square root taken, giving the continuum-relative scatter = 12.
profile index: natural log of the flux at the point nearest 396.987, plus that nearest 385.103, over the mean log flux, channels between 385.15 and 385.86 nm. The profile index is 1.93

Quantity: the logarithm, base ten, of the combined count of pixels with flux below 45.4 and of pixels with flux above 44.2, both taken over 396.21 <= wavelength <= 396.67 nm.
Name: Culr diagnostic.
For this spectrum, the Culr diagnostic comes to 0.699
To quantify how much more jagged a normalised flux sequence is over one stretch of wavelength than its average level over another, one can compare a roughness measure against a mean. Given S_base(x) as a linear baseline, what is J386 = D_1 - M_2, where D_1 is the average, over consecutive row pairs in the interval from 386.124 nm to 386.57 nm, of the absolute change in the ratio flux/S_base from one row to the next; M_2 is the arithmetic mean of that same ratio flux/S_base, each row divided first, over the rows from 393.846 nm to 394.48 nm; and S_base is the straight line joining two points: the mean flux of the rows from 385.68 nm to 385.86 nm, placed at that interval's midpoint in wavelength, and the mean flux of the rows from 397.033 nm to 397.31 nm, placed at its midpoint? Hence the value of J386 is -1.01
